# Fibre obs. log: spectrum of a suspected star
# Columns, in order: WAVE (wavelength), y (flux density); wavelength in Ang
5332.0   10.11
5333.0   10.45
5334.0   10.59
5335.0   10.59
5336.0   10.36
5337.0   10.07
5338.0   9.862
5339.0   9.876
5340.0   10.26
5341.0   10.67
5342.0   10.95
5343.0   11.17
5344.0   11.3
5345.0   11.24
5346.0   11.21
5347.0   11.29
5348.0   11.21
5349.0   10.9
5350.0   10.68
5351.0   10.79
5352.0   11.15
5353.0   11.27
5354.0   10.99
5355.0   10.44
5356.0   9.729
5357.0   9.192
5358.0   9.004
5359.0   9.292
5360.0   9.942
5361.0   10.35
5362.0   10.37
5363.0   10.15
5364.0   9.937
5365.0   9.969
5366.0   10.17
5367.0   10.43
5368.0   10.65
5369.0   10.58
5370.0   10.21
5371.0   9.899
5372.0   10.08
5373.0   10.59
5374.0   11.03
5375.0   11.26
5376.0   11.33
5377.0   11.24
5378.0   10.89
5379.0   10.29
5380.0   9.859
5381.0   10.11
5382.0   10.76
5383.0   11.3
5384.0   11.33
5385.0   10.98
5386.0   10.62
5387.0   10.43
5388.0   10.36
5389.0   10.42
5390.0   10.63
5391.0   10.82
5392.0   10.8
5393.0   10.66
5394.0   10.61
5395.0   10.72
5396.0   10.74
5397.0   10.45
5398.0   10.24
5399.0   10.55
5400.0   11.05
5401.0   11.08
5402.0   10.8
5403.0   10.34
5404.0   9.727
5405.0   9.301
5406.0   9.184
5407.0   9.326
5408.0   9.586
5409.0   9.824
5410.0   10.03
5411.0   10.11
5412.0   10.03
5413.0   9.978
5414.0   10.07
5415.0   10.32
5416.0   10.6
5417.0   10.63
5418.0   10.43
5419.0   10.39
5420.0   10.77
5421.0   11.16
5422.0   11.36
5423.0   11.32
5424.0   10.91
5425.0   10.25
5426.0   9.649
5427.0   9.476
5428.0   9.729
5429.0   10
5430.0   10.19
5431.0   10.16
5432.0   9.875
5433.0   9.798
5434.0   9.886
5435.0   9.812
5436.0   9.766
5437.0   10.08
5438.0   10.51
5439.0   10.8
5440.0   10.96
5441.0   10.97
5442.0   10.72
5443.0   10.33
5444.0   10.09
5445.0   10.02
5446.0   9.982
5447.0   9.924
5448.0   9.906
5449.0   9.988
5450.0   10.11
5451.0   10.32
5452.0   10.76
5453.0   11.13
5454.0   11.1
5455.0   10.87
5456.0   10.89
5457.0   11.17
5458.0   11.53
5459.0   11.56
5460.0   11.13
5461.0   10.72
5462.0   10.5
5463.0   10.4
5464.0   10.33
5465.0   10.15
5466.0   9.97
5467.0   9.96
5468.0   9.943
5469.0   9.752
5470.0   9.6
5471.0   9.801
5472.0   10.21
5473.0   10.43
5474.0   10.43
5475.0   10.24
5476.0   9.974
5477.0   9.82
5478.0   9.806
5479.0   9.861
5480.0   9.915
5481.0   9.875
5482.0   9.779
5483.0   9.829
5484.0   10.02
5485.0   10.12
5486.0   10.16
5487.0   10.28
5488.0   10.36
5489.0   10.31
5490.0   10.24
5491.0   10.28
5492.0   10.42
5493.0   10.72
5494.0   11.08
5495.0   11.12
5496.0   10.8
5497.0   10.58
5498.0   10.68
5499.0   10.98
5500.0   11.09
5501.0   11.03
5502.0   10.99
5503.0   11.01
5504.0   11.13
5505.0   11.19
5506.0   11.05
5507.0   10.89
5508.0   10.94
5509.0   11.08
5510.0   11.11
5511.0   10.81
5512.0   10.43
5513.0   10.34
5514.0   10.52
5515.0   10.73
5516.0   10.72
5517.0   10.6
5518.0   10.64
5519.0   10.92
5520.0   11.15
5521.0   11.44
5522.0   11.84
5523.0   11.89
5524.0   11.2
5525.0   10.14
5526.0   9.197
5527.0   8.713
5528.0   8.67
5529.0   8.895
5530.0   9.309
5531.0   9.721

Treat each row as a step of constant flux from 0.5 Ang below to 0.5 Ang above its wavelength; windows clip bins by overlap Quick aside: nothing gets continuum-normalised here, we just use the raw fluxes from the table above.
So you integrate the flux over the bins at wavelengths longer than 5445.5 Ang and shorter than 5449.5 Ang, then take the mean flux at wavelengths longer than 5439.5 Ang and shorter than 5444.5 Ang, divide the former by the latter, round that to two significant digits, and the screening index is 3.7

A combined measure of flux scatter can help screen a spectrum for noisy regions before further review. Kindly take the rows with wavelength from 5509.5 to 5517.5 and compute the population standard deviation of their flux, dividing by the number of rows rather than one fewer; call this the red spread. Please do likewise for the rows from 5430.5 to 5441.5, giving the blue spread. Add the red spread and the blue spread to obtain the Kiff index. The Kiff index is 0.69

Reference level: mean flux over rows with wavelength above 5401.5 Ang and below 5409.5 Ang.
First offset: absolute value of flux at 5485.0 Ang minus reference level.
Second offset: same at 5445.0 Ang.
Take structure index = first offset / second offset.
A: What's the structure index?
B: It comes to 1.4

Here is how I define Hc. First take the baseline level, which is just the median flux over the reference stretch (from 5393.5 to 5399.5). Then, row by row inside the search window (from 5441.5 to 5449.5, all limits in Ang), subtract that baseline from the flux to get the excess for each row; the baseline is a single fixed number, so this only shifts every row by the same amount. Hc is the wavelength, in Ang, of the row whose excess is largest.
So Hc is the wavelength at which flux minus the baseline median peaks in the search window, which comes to 5442.0 Ang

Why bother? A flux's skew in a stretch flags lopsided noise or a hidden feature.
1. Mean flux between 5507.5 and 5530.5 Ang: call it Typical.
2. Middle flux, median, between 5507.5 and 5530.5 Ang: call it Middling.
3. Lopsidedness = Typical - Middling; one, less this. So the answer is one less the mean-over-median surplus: 1.23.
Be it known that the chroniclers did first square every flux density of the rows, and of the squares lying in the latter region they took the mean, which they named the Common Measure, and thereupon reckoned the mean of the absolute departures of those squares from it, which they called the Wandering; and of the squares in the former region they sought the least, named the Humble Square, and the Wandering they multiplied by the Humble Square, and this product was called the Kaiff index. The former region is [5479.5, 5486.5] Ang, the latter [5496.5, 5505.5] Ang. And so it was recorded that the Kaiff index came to 308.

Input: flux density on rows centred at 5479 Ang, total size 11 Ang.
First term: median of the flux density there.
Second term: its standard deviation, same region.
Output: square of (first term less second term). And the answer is 94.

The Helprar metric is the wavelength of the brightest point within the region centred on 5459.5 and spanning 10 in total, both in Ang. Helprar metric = 5459.0 Ang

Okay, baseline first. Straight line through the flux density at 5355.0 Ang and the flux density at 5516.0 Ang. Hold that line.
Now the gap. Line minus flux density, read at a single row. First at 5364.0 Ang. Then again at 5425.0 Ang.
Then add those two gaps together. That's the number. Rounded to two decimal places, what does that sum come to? 0.83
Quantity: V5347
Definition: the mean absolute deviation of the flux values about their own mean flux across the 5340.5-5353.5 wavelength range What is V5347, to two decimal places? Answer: 0.20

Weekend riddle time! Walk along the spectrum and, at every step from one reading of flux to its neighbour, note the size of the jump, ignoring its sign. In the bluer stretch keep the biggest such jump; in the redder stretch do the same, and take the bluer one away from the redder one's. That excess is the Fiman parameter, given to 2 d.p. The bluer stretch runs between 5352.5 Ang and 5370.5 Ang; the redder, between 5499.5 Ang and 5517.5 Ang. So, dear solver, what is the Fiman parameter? -0.33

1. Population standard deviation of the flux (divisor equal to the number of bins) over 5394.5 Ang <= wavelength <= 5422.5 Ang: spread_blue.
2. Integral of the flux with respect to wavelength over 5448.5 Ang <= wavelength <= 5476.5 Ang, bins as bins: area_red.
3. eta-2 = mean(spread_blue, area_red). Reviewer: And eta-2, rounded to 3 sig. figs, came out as 147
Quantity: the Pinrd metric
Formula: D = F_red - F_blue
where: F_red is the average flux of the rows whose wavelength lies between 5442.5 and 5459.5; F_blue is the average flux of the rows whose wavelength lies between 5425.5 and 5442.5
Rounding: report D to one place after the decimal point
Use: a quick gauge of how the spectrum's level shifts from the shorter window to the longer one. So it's 0.4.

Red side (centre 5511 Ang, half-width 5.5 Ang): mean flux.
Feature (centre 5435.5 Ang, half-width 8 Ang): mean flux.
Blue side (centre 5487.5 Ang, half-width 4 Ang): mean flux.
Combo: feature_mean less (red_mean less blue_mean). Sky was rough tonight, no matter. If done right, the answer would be 9.7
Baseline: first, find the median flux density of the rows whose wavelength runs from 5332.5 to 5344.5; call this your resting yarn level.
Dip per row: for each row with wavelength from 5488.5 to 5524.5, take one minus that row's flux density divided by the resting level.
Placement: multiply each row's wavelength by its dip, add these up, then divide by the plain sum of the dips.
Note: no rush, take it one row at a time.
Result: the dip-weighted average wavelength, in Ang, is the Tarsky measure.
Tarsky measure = 5511.6 Ang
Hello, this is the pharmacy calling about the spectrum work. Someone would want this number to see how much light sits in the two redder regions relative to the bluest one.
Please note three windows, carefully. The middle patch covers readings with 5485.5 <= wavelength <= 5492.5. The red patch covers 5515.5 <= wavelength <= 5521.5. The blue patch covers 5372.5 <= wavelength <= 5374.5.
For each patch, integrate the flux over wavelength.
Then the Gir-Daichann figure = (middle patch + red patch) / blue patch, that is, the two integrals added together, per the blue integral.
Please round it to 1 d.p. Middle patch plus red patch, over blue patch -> 6.4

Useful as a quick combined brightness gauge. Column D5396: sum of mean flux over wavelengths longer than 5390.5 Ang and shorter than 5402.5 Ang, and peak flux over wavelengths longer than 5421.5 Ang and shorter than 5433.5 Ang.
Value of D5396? 22.1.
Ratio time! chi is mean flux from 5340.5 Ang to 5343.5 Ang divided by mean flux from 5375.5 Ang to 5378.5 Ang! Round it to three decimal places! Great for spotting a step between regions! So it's 0.980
